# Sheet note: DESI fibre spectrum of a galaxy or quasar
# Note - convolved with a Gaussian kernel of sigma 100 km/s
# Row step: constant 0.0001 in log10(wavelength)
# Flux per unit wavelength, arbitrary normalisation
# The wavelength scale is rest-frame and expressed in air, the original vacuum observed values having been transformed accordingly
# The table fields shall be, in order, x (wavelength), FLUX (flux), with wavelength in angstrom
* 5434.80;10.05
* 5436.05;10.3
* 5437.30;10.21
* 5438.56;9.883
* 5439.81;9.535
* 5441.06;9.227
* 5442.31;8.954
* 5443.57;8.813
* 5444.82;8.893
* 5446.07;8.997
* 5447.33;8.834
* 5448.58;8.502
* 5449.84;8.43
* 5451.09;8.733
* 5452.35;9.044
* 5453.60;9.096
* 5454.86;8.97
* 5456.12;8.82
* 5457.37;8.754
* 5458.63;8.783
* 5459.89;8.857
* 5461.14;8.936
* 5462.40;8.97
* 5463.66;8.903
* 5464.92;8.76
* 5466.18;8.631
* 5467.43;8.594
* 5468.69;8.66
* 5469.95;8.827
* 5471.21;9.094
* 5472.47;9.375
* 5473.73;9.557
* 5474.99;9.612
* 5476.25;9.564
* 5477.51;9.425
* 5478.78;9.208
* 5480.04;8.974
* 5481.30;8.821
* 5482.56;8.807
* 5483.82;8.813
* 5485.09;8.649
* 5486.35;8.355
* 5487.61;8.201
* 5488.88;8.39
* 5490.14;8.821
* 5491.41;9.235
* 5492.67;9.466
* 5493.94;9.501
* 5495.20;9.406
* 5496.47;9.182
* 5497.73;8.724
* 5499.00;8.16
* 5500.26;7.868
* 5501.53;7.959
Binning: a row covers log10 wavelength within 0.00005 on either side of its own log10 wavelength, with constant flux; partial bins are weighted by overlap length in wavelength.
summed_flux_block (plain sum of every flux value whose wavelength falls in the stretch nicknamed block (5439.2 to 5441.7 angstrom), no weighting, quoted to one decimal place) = 18.8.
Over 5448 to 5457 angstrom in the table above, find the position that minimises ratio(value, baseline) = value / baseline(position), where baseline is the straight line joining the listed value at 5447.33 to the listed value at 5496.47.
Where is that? 5449.84 angstrom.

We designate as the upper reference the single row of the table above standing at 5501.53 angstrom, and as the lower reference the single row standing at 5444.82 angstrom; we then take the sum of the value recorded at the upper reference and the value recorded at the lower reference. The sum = 16.9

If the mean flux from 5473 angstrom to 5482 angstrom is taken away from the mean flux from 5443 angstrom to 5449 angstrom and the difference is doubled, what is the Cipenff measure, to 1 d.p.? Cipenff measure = -1.0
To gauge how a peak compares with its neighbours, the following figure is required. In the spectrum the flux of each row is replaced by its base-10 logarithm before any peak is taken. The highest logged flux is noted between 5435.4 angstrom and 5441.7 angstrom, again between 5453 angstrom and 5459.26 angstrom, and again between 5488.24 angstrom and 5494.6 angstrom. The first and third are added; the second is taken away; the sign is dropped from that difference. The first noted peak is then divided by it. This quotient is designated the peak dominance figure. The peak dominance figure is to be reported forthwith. 0.98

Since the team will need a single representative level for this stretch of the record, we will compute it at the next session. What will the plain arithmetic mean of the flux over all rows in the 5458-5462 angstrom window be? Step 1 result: 8.9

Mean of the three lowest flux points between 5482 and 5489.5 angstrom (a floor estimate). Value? 8.32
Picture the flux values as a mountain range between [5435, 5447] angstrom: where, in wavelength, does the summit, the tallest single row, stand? 5436.05 angstrom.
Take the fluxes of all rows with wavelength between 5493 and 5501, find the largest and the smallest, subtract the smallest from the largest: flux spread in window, 1.6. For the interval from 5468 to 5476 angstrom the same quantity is 1.0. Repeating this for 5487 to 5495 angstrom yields 1.3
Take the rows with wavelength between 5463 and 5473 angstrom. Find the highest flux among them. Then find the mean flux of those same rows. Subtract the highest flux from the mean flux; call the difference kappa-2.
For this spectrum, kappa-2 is -0.52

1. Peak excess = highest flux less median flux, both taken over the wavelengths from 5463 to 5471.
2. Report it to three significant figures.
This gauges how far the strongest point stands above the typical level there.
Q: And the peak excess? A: 0.193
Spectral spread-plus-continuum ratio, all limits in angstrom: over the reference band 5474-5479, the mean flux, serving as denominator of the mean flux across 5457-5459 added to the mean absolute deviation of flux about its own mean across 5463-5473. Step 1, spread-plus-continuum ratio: 0.95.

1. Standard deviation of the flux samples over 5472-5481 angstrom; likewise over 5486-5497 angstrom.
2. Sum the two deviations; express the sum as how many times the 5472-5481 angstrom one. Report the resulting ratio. 3.3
